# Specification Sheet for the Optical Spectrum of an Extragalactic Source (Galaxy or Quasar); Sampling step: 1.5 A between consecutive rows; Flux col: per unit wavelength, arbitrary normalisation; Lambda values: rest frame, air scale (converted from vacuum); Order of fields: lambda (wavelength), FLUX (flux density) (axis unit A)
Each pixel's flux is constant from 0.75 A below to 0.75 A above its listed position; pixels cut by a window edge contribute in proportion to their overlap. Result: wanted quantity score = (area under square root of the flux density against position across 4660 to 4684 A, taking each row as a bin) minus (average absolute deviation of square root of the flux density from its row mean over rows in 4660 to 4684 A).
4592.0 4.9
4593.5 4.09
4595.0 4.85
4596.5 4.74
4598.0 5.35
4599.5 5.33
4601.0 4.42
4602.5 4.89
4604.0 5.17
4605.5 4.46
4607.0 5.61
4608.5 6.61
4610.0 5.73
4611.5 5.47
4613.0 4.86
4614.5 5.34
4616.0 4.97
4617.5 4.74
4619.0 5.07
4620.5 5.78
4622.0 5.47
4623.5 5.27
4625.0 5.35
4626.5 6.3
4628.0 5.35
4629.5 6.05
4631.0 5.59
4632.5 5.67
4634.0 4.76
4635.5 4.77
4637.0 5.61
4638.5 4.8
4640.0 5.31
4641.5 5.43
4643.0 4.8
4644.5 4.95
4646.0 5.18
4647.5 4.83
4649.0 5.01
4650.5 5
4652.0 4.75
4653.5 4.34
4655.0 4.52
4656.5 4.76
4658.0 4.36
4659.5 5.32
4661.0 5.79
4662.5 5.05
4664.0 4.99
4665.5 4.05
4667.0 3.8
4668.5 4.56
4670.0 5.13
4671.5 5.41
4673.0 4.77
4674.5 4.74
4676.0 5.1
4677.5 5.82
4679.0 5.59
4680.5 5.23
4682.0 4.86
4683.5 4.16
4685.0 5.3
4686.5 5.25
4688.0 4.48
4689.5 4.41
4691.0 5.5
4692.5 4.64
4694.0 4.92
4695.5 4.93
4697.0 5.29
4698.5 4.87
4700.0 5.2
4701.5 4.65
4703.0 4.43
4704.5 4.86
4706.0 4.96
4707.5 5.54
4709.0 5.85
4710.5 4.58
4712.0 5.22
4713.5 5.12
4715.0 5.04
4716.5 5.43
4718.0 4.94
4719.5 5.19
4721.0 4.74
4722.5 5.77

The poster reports 53.2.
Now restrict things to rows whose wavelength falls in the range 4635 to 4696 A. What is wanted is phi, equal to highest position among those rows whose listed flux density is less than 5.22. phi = 4695.5 A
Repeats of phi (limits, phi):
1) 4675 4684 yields 4683.5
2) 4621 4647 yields 4646.0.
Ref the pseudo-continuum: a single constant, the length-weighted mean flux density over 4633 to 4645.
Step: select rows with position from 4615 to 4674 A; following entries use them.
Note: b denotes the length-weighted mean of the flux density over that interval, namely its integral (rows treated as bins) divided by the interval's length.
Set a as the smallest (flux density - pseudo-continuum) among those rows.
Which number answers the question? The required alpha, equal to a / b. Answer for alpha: -0.25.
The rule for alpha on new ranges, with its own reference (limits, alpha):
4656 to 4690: -0.26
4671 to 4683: -0.06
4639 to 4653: -0.06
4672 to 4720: -0.18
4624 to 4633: 0.05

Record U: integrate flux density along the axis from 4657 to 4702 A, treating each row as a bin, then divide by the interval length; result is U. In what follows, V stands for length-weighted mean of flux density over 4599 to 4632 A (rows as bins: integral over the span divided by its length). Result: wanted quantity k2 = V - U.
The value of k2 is 0.4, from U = 4.94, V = 5.36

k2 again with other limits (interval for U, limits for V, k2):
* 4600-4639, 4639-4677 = -0.4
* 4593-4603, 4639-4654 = 0.1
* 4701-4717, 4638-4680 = -0.1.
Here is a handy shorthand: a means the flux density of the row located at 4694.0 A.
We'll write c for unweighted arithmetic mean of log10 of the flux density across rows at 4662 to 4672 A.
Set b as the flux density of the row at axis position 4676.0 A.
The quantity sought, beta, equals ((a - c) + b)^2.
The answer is 87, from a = 4.92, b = 5.1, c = 0.670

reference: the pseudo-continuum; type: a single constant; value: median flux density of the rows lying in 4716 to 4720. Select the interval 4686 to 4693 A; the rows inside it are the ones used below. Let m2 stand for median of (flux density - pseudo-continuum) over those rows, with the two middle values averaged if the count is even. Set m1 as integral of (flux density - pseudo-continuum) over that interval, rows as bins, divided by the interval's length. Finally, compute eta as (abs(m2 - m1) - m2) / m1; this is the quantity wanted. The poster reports -2.23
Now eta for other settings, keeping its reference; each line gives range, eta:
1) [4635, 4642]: -1.00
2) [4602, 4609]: 1.31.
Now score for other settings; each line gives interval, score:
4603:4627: 55.5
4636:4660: 53.2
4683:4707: 52.9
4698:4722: 53.8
